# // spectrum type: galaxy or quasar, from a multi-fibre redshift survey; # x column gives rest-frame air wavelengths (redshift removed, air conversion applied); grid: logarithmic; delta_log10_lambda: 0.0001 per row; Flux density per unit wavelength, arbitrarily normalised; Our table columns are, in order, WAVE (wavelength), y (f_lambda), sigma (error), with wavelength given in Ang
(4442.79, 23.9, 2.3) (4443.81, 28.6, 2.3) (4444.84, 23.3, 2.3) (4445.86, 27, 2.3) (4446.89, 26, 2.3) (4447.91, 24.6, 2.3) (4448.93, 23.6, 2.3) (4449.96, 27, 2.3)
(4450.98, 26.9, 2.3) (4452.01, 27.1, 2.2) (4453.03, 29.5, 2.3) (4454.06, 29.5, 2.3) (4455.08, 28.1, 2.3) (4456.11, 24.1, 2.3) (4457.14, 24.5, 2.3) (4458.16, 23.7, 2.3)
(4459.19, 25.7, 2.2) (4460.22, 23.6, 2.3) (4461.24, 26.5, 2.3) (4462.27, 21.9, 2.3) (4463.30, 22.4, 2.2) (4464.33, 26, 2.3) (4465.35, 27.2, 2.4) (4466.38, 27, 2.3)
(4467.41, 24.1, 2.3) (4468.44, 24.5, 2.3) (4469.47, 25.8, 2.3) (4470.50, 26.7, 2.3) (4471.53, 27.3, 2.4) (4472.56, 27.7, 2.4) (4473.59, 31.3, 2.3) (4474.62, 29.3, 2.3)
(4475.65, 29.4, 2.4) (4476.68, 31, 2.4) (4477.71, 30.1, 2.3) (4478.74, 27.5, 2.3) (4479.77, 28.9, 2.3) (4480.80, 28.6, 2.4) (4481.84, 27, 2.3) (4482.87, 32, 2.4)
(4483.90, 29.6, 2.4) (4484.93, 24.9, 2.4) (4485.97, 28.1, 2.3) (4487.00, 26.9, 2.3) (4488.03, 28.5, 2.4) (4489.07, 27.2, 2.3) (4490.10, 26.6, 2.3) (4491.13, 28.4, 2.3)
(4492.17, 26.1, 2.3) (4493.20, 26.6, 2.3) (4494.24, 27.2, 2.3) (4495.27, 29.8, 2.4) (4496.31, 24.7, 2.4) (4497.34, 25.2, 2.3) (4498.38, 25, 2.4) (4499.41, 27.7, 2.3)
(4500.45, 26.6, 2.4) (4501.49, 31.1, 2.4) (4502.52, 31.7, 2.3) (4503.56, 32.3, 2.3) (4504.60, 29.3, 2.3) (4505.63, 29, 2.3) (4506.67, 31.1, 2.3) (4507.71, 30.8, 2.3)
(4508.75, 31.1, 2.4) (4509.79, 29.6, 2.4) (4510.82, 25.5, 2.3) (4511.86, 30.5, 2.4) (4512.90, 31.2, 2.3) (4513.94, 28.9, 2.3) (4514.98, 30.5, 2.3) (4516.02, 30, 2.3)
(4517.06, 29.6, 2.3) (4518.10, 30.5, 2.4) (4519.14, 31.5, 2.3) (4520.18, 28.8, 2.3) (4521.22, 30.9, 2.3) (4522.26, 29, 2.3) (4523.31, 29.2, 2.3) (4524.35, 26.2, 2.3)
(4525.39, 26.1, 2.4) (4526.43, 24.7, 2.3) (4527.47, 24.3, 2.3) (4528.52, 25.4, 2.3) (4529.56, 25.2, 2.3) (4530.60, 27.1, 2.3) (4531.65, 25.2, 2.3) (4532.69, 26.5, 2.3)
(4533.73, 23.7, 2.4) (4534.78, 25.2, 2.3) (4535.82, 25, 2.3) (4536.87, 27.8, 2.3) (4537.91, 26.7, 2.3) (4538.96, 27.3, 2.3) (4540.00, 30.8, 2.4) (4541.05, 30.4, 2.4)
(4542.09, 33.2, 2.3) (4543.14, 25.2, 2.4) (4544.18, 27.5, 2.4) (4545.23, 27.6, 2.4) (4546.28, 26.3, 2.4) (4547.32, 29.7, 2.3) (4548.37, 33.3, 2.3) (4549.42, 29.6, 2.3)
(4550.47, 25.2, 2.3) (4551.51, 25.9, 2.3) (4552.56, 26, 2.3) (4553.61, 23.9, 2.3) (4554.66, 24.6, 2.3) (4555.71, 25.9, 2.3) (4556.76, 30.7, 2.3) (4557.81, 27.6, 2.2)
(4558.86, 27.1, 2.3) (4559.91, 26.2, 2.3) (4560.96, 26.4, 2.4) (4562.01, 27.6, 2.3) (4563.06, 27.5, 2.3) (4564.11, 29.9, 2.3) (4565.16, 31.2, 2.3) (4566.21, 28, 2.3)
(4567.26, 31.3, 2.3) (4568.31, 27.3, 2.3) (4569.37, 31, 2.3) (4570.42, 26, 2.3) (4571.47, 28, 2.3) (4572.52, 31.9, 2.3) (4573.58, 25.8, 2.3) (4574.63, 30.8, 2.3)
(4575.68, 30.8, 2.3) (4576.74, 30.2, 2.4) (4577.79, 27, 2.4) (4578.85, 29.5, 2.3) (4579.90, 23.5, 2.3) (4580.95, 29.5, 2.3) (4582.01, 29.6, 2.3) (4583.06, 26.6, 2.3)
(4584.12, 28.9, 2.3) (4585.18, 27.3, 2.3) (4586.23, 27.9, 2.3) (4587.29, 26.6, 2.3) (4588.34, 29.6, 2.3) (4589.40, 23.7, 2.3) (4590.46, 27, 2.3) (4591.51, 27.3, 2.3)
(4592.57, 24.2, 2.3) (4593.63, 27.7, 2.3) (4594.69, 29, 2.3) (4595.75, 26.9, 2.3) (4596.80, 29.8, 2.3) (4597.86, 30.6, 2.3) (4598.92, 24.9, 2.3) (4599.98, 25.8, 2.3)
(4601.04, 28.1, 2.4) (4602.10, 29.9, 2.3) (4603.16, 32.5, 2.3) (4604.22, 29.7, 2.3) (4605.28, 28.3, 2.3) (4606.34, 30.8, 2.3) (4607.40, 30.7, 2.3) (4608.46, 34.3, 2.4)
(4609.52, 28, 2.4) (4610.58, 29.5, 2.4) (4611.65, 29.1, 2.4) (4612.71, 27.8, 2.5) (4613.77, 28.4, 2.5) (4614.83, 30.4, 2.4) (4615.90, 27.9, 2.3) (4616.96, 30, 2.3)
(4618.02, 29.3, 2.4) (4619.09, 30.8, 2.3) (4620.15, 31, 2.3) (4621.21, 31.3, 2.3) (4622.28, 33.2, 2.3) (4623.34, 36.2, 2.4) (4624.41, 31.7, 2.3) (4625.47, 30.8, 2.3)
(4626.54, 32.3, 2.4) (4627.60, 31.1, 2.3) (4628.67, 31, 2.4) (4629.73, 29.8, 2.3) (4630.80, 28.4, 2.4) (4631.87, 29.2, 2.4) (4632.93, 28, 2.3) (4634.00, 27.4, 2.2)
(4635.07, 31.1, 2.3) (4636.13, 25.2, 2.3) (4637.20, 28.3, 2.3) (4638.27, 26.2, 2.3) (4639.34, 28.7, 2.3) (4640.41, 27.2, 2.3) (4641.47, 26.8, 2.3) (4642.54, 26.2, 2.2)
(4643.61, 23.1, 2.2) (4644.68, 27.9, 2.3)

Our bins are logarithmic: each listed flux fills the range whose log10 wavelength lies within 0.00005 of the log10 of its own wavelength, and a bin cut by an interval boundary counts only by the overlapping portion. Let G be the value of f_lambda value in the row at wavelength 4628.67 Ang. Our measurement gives 31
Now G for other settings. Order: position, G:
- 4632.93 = 28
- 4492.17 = 26.1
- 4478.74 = 27.5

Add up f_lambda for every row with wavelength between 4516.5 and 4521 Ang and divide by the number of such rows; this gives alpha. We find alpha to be 30.1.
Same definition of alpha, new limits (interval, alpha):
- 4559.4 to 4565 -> 27.5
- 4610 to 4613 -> 28.8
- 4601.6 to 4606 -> 30.1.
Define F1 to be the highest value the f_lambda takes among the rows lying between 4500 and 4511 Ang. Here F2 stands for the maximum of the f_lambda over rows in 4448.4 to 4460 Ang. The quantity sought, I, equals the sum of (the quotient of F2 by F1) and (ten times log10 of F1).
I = 16.0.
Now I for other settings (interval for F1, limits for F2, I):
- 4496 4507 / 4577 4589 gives 16.0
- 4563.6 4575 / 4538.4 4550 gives 16.1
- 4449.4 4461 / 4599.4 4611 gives 15.9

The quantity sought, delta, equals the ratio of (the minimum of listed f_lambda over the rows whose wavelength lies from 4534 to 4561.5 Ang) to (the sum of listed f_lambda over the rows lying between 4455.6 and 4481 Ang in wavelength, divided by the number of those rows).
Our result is 0.90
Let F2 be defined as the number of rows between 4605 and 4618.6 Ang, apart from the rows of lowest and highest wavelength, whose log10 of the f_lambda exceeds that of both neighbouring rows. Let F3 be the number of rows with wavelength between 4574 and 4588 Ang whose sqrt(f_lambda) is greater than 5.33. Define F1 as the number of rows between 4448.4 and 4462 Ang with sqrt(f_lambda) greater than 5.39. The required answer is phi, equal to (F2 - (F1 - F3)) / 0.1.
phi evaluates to 100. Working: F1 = 2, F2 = 5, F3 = 7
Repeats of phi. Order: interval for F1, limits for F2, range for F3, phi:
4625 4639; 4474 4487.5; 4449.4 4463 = -10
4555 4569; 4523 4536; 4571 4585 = 80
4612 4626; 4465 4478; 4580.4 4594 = -40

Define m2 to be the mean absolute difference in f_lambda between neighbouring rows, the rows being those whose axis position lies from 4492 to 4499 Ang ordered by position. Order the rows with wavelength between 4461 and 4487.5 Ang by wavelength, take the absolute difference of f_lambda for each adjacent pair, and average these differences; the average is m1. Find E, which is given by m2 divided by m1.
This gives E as 0.8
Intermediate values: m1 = 1.89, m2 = 1.6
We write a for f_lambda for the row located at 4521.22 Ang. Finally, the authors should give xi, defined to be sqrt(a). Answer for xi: 5.56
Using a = 30.9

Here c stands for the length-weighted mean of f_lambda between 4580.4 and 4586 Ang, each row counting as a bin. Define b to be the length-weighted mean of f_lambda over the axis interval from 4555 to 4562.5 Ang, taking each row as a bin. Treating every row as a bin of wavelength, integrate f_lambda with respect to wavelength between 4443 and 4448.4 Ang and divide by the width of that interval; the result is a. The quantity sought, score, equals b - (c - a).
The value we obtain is 25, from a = 25.8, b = 27.3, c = 28.3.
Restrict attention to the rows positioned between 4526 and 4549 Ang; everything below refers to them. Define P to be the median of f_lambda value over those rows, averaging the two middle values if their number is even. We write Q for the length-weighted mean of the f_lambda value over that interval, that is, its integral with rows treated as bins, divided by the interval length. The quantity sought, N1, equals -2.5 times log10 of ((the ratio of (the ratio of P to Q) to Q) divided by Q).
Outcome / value 7.20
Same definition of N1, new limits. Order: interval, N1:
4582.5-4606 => 7.23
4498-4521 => 7.34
